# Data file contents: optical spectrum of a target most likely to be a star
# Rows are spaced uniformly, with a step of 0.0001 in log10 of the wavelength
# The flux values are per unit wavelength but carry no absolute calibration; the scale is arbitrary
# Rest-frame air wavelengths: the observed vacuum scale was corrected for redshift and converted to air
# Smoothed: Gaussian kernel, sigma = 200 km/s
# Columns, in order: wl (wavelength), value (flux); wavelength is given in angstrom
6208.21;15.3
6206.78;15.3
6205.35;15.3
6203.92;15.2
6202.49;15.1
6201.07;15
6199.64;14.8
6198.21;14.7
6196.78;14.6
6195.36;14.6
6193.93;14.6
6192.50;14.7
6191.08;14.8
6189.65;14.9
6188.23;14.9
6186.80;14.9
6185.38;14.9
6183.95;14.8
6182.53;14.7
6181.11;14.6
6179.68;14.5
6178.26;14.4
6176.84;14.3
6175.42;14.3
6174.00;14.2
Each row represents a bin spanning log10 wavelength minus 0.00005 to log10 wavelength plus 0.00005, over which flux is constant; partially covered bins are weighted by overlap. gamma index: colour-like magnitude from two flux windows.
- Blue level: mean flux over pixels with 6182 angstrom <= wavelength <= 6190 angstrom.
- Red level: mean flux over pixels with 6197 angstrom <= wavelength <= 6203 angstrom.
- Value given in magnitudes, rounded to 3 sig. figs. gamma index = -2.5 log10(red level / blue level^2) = 2.93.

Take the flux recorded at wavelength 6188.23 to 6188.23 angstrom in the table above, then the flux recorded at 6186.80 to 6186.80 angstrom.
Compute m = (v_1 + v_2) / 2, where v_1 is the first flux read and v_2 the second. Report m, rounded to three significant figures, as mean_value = 14.9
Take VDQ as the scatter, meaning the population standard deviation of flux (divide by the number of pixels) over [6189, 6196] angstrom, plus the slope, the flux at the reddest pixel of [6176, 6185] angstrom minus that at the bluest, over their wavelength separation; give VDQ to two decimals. 0.19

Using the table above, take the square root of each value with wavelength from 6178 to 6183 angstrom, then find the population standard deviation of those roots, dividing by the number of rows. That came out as 0.0147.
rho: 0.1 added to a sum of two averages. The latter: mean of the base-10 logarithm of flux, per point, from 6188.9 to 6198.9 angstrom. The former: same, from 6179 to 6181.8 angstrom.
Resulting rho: 2.43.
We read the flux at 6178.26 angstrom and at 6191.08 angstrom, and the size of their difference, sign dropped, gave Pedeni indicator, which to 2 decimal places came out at 0.40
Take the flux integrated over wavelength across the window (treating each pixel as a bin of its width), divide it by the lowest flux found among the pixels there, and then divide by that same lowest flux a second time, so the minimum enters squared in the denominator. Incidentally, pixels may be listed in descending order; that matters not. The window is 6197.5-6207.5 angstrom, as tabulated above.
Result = 0.697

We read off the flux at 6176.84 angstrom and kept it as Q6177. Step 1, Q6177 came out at 14.3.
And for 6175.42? 14.3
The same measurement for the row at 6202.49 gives 15.1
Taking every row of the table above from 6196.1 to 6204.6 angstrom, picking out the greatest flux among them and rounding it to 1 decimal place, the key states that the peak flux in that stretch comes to 15.2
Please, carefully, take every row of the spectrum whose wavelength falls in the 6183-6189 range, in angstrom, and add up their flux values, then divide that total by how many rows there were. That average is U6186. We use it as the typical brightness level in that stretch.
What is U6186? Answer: 14.9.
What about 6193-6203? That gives 14.8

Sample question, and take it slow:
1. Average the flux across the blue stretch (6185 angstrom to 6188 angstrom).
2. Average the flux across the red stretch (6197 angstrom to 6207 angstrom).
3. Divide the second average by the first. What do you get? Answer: 1.01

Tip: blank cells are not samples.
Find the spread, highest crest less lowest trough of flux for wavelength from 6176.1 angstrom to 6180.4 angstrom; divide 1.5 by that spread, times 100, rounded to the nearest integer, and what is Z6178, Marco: 750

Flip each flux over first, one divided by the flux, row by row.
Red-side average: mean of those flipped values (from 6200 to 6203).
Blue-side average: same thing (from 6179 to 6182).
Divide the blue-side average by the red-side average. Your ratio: 1.03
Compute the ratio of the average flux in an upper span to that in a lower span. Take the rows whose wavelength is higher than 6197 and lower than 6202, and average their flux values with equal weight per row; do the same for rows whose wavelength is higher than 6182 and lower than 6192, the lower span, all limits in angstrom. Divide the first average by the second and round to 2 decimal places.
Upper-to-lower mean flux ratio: 1.00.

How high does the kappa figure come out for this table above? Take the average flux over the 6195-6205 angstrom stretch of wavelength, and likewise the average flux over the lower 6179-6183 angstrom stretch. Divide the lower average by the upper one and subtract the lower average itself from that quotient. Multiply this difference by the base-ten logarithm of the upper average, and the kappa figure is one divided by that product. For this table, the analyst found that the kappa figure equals -0.0627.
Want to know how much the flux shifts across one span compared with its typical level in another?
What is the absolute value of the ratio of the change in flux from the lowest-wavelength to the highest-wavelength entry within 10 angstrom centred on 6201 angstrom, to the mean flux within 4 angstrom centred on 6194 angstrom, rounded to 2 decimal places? 0.05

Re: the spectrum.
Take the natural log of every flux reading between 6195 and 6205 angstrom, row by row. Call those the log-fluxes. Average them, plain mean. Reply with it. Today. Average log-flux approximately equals 2.70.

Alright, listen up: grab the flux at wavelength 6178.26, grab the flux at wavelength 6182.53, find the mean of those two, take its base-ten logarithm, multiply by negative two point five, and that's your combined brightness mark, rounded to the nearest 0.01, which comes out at -2.91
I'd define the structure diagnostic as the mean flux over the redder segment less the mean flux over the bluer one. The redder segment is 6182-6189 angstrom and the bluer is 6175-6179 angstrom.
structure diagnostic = 0.5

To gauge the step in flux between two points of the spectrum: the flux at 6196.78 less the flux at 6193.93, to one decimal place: 0.0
